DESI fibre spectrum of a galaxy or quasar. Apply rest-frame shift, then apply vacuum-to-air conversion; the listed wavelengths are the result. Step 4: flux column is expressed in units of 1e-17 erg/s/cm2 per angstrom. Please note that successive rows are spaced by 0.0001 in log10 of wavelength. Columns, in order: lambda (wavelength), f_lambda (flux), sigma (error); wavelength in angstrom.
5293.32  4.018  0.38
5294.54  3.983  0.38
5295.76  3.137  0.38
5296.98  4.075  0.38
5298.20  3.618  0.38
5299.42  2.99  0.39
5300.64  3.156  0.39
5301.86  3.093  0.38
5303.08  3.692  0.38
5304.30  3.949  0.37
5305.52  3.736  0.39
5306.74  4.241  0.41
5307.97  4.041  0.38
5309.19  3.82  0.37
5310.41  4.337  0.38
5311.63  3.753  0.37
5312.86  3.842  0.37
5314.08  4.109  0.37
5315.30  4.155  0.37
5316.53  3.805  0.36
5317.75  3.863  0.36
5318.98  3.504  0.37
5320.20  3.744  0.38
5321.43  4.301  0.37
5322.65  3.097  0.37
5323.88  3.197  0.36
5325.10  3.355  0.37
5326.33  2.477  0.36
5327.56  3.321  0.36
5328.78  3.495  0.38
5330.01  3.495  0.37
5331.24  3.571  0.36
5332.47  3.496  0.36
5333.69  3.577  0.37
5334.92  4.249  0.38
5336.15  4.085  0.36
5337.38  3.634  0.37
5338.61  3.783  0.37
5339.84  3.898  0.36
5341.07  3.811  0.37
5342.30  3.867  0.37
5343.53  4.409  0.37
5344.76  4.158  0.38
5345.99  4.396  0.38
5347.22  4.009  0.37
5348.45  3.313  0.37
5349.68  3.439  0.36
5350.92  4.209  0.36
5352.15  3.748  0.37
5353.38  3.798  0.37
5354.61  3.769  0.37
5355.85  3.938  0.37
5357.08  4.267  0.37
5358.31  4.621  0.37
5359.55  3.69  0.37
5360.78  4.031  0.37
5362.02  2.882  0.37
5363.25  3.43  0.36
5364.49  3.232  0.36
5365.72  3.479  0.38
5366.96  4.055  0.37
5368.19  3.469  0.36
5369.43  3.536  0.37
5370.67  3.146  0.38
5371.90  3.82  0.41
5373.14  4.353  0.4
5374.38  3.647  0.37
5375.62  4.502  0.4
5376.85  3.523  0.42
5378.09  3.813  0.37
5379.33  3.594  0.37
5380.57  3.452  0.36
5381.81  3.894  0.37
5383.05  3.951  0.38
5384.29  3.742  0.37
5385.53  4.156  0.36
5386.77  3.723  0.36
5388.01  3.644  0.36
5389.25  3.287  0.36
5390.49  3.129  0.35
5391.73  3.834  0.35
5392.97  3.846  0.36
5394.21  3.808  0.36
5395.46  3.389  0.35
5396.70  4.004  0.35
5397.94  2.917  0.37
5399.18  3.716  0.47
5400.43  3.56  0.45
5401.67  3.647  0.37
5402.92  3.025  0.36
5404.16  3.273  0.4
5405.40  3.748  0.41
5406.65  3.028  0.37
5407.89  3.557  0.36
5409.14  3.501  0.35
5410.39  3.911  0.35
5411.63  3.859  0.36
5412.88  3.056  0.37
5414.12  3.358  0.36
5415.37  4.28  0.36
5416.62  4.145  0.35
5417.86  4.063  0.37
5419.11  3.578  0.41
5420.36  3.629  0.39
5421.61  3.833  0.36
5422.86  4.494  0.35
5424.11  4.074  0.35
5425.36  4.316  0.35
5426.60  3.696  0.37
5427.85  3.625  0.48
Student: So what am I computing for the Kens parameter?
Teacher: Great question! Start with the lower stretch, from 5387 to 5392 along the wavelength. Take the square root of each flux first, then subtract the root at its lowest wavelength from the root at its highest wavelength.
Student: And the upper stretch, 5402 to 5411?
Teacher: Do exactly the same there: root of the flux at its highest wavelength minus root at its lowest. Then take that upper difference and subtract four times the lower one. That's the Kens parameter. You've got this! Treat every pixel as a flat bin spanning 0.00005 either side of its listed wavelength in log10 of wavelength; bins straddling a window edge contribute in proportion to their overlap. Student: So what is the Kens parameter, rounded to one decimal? 0.0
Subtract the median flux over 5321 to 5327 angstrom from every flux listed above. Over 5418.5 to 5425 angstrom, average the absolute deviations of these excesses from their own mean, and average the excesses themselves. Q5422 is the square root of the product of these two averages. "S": 0.46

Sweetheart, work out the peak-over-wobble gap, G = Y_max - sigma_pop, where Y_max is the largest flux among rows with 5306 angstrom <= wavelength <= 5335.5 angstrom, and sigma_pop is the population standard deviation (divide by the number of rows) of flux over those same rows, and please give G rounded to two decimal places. 3.90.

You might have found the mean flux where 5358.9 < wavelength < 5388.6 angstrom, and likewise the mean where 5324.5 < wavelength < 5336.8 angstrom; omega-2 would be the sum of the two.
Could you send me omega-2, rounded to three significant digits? 7.21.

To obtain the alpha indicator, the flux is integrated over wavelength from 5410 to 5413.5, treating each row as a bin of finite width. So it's 13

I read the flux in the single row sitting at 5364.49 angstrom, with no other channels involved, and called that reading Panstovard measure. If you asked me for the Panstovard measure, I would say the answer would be 3.232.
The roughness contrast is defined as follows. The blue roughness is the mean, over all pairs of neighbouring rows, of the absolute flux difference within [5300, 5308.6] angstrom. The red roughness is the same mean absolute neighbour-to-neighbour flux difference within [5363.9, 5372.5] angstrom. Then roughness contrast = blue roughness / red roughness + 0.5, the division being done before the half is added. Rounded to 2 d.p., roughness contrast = 1.22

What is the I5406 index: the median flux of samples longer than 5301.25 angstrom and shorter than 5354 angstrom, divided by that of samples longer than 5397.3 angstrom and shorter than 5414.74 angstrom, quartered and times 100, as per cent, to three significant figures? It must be 26.9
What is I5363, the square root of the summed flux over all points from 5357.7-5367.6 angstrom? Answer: 5.4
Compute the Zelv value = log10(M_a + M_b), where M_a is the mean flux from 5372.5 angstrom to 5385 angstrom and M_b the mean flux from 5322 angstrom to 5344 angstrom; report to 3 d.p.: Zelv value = 0.872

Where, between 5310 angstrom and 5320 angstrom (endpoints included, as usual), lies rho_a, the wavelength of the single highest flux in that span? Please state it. 5310.41 angstrom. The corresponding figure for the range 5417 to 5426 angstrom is 5422.86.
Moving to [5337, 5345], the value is 5343.53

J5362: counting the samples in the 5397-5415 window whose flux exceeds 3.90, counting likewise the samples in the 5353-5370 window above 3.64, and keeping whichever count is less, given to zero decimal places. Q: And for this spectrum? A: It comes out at 1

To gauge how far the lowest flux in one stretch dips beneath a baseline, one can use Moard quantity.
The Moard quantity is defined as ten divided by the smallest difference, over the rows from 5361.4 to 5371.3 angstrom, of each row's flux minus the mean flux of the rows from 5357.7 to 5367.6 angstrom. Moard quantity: -13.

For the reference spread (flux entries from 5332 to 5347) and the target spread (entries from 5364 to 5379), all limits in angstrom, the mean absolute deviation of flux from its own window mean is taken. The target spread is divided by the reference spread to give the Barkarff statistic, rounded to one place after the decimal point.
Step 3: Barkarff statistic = 1.3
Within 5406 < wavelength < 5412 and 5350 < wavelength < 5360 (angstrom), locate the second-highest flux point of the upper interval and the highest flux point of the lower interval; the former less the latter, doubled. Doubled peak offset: -1.5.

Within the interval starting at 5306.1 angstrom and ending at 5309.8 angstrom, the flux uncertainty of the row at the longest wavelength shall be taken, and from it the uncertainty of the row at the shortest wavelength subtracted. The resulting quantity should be -0.04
